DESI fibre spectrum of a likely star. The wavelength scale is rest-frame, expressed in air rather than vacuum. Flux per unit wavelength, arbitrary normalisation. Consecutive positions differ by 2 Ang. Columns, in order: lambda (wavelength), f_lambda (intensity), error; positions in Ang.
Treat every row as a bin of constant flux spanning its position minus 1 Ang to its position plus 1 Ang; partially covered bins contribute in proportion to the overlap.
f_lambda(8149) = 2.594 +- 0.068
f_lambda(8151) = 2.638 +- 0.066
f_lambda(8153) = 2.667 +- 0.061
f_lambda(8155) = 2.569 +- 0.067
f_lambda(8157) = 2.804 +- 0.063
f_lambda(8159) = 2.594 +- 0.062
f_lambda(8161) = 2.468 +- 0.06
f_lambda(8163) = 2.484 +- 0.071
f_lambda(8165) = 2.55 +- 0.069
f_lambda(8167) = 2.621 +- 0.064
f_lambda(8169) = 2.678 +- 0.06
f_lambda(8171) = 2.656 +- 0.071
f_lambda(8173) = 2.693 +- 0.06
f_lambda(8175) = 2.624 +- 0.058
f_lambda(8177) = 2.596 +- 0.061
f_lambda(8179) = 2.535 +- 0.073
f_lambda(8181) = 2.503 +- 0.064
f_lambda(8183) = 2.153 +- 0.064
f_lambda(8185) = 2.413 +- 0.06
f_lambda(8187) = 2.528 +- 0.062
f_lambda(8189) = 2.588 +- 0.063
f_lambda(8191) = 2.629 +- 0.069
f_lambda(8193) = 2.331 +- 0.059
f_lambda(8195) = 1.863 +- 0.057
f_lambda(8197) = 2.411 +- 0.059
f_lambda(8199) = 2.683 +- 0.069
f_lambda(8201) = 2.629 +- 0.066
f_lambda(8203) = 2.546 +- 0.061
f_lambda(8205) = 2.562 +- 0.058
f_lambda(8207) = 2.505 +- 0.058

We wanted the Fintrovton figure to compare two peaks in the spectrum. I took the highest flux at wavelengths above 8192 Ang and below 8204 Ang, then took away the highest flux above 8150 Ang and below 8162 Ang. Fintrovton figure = -0.12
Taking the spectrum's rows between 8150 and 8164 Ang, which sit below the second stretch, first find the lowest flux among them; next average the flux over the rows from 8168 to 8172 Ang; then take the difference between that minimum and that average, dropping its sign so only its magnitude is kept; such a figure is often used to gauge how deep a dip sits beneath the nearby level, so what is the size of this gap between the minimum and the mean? 0.20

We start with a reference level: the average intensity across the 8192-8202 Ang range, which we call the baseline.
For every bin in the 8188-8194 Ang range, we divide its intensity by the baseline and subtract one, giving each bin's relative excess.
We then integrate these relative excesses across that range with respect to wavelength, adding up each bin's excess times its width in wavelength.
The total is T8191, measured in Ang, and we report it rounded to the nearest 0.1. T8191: 0.3 Ang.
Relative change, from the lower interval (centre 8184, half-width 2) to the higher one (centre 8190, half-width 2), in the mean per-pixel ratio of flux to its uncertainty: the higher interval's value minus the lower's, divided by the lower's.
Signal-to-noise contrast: 0.072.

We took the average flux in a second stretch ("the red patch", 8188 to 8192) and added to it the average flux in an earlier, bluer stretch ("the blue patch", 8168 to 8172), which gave 5.28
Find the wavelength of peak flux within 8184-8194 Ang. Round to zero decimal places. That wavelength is 8191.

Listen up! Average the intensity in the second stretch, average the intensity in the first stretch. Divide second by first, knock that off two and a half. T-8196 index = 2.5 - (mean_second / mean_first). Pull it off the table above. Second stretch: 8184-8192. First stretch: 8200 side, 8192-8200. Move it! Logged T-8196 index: 1.41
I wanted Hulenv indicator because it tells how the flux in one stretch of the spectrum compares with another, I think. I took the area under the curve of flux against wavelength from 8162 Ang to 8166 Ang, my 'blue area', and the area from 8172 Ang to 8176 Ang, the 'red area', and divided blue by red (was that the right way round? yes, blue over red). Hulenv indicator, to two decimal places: 0.95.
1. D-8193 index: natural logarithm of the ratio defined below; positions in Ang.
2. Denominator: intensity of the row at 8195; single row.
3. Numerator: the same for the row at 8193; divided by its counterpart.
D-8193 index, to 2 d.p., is 0.22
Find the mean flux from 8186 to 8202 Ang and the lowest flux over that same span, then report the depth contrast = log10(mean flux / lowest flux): 0.120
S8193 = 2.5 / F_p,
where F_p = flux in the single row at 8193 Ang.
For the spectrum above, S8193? 1.07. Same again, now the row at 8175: 0.95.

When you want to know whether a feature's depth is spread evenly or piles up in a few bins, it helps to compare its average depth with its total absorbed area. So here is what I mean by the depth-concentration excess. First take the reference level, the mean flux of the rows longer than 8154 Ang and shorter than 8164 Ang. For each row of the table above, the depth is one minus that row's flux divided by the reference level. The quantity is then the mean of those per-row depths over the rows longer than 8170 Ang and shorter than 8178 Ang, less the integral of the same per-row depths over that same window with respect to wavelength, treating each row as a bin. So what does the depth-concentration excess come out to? 0.16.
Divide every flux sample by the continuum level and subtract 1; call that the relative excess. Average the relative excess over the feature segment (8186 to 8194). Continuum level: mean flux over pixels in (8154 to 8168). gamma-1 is -0.025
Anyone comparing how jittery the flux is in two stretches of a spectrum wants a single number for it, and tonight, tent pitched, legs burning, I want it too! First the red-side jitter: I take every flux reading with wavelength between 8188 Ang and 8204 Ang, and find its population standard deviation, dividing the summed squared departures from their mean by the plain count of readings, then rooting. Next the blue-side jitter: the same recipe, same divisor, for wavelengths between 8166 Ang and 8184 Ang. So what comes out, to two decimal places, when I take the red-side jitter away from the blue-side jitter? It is -0.10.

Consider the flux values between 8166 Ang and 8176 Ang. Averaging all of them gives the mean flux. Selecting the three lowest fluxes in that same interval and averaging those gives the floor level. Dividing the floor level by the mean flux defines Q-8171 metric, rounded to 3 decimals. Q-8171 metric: 0.992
